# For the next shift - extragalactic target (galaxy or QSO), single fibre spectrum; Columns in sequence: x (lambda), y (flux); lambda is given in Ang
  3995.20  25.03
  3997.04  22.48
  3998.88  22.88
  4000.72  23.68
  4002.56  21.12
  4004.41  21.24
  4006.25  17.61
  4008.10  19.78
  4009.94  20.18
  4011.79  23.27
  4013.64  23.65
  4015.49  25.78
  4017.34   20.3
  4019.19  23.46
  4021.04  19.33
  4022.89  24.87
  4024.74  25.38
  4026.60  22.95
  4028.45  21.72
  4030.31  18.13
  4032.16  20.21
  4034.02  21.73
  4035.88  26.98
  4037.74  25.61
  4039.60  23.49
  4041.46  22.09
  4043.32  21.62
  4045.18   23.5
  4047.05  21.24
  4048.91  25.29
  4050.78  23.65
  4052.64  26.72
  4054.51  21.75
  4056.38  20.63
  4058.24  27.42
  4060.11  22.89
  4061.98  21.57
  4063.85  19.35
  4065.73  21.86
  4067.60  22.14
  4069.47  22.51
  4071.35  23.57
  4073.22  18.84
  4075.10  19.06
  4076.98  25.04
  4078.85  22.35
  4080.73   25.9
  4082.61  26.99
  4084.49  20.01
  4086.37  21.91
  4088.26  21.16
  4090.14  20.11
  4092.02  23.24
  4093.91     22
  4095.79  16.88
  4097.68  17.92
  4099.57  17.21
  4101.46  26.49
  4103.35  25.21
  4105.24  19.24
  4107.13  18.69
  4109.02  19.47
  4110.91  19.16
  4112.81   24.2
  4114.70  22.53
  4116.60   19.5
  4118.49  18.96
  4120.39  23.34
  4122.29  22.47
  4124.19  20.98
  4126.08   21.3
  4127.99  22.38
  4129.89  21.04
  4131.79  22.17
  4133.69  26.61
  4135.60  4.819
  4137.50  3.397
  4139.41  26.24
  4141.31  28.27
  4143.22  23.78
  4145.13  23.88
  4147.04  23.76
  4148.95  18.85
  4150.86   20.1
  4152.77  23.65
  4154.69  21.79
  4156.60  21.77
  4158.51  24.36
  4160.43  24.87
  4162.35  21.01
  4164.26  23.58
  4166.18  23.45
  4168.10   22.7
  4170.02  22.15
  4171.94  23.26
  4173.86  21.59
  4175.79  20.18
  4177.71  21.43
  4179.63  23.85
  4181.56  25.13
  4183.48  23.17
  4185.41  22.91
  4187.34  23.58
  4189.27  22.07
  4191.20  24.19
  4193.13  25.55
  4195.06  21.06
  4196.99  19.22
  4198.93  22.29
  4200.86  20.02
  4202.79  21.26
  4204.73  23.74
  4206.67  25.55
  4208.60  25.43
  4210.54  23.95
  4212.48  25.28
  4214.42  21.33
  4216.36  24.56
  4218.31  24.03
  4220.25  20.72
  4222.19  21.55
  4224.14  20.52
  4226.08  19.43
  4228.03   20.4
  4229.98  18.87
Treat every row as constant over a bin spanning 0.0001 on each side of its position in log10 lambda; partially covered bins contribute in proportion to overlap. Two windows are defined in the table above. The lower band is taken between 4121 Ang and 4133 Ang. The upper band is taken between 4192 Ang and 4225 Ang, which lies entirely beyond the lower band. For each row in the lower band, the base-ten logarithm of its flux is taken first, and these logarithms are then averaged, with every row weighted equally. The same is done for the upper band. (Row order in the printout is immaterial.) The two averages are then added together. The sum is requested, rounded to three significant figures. 2.69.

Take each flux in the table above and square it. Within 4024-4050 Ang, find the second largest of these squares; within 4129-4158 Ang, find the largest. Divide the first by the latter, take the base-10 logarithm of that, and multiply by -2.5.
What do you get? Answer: 0.21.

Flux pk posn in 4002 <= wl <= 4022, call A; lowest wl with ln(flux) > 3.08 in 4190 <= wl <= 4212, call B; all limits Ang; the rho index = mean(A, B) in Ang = 4103.3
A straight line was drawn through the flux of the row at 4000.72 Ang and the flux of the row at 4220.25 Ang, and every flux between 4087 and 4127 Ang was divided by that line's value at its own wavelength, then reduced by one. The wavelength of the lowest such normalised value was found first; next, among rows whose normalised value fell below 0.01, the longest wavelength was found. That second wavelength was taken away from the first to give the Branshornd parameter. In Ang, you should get -30.3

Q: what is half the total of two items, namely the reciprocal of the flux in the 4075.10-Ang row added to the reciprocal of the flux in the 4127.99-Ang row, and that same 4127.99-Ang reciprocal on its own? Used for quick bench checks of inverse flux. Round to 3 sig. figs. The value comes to 0.0709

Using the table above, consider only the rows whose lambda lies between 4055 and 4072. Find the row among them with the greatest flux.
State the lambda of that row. 4058.24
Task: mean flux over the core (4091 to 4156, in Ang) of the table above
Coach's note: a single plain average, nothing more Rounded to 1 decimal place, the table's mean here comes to 20.9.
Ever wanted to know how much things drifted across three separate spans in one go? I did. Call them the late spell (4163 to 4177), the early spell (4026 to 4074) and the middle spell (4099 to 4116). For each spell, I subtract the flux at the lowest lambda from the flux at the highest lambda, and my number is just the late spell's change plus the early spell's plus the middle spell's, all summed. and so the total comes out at -2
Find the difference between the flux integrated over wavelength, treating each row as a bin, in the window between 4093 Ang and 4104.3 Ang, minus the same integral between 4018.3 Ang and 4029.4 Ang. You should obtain -18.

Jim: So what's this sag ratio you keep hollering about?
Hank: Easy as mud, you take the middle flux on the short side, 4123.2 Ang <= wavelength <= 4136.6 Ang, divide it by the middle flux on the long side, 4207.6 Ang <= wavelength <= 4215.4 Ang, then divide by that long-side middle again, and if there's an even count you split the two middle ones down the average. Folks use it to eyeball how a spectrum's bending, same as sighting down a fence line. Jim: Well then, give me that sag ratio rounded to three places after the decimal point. 0.035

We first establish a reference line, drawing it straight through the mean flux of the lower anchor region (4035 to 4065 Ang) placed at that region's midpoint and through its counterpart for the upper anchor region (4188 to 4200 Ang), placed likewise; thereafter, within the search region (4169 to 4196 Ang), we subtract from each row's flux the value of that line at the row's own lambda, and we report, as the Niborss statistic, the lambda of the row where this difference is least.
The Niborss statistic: 4175.79 Ang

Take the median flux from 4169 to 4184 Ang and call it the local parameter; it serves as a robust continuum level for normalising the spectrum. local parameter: 22.7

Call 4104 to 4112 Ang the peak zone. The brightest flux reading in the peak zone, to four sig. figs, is 19.47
